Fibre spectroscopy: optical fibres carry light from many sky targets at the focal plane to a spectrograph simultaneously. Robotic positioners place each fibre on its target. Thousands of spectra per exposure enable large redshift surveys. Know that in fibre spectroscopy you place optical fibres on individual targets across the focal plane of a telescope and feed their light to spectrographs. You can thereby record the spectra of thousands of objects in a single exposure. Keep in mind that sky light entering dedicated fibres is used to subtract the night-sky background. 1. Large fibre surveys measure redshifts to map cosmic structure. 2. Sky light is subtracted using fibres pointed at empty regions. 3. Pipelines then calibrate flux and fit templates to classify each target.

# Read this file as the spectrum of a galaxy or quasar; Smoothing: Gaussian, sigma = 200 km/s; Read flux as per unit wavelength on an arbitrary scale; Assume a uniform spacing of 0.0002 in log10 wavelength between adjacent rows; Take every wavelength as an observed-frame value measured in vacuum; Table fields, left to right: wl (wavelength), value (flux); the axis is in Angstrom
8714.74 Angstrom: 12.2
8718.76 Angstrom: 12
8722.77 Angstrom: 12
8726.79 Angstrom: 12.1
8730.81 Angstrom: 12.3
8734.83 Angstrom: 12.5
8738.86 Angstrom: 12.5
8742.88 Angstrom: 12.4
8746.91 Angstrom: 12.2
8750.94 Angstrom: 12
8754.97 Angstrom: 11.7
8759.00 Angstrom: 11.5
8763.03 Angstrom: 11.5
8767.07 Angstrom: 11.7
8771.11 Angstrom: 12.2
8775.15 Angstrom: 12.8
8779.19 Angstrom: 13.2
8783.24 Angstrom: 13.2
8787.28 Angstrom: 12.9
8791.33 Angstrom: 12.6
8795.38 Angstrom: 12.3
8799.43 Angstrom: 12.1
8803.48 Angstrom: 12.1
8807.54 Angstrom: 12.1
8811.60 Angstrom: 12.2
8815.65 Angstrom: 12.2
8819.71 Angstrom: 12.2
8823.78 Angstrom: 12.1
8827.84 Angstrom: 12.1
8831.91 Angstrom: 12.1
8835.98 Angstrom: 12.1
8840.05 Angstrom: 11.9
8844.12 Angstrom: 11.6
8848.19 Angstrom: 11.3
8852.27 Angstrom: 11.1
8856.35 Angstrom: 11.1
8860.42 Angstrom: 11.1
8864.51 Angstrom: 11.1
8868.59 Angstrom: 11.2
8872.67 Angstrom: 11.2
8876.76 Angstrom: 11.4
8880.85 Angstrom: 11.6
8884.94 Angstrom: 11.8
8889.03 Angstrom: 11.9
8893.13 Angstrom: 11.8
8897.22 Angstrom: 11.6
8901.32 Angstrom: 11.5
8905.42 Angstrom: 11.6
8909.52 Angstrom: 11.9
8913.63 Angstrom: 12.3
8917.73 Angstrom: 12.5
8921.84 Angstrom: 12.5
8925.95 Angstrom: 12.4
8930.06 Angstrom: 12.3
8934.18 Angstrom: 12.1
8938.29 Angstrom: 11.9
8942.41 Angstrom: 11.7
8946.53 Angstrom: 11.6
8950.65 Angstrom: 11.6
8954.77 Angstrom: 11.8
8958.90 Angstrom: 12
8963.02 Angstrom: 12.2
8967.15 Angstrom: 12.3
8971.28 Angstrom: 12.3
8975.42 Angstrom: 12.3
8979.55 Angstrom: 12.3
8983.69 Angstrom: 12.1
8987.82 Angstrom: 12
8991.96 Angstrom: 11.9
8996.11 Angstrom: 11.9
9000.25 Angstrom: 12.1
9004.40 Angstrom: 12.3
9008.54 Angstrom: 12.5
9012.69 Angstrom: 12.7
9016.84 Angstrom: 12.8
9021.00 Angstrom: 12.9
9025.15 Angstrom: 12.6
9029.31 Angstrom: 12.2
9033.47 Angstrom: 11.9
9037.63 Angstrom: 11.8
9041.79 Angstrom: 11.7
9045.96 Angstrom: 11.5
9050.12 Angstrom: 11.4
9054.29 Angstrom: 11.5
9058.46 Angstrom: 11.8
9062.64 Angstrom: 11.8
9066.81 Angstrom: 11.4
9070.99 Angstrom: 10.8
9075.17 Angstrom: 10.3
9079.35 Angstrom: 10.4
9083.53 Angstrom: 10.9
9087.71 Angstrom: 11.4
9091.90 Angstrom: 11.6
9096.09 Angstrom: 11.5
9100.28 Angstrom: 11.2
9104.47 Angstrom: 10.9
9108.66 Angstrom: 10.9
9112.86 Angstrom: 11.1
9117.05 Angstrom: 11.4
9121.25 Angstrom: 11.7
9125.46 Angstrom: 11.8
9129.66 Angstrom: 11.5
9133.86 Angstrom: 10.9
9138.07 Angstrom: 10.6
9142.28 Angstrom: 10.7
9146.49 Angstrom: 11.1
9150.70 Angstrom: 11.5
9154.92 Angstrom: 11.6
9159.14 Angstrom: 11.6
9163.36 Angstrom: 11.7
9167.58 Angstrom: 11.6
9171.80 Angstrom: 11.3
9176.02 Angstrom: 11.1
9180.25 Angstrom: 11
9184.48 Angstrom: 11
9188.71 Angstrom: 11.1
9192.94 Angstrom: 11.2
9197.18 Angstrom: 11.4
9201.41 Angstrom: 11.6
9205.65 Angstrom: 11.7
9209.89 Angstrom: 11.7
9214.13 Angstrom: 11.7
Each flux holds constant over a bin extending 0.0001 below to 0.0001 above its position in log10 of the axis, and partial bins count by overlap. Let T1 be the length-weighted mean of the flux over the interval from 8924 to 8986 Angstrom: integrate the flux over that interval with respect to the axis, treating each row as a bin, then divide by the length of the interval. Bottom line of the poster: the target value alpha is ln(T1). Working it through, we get 2.49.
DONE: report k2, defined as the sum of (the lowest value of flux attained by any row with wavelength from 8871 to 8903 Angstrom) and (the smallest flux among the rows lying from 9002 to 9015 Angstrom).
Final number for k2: 23.5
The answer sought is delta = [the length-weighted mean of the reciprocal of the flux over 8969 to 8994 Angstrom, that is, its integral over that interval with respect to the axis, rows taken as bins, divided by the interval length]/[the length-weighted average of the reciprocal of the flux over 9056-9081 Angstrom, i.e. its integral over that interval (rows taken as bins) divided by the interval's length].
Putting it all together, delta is 0.91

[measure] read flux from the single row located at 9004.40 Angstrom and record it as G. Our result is 12.3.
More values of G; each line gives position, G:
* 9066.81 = 11.4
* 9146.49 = 11.1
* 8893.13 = 11.8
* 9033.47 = 11.9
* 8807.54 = 12.1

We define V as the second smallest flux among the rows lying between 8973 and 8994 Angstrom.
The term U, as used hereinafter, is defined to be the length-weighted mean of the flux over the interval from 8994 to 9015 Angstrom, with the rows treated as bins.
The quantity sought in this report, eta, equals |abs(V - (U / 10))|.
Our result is 10.8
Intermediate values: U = 12.3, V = 12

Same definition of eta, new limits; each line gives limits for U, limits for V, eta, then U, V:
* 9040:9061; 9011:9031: 11.4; 11.6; 12.6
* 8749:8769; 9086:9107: 10.0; 11.7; 11.2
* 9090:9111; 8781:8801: 11.2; 11.2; 12.3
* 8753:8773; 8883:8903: 10.4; 11.7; 11.6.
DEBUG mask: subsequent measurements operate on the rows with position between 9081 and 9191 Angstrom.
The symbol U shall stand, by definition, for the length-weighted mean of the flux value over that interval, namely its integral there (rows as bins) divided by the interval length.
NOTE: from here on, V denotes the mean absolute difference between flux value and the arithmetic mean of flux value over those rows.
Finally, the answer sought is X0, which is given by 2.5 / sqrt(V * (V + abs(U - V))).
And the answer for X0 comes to 1.37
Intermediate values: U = 11.3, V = 0.30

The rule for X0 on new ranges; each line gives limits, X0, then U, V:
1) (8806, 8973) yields 1.23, 11.8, 0.35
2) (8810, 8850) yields 1.51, 12.0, 0.23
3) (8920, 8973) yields 1.40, 12.1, 0.27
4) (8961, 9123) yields 1.02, 11.7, 0.51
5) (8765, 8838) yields 1.24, 12.3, 0.33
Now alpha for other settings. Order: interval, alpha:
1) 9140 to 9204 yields 2.42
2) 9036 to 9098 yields 2.43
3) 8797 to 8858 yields 2.48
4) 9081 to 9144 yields 2.42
